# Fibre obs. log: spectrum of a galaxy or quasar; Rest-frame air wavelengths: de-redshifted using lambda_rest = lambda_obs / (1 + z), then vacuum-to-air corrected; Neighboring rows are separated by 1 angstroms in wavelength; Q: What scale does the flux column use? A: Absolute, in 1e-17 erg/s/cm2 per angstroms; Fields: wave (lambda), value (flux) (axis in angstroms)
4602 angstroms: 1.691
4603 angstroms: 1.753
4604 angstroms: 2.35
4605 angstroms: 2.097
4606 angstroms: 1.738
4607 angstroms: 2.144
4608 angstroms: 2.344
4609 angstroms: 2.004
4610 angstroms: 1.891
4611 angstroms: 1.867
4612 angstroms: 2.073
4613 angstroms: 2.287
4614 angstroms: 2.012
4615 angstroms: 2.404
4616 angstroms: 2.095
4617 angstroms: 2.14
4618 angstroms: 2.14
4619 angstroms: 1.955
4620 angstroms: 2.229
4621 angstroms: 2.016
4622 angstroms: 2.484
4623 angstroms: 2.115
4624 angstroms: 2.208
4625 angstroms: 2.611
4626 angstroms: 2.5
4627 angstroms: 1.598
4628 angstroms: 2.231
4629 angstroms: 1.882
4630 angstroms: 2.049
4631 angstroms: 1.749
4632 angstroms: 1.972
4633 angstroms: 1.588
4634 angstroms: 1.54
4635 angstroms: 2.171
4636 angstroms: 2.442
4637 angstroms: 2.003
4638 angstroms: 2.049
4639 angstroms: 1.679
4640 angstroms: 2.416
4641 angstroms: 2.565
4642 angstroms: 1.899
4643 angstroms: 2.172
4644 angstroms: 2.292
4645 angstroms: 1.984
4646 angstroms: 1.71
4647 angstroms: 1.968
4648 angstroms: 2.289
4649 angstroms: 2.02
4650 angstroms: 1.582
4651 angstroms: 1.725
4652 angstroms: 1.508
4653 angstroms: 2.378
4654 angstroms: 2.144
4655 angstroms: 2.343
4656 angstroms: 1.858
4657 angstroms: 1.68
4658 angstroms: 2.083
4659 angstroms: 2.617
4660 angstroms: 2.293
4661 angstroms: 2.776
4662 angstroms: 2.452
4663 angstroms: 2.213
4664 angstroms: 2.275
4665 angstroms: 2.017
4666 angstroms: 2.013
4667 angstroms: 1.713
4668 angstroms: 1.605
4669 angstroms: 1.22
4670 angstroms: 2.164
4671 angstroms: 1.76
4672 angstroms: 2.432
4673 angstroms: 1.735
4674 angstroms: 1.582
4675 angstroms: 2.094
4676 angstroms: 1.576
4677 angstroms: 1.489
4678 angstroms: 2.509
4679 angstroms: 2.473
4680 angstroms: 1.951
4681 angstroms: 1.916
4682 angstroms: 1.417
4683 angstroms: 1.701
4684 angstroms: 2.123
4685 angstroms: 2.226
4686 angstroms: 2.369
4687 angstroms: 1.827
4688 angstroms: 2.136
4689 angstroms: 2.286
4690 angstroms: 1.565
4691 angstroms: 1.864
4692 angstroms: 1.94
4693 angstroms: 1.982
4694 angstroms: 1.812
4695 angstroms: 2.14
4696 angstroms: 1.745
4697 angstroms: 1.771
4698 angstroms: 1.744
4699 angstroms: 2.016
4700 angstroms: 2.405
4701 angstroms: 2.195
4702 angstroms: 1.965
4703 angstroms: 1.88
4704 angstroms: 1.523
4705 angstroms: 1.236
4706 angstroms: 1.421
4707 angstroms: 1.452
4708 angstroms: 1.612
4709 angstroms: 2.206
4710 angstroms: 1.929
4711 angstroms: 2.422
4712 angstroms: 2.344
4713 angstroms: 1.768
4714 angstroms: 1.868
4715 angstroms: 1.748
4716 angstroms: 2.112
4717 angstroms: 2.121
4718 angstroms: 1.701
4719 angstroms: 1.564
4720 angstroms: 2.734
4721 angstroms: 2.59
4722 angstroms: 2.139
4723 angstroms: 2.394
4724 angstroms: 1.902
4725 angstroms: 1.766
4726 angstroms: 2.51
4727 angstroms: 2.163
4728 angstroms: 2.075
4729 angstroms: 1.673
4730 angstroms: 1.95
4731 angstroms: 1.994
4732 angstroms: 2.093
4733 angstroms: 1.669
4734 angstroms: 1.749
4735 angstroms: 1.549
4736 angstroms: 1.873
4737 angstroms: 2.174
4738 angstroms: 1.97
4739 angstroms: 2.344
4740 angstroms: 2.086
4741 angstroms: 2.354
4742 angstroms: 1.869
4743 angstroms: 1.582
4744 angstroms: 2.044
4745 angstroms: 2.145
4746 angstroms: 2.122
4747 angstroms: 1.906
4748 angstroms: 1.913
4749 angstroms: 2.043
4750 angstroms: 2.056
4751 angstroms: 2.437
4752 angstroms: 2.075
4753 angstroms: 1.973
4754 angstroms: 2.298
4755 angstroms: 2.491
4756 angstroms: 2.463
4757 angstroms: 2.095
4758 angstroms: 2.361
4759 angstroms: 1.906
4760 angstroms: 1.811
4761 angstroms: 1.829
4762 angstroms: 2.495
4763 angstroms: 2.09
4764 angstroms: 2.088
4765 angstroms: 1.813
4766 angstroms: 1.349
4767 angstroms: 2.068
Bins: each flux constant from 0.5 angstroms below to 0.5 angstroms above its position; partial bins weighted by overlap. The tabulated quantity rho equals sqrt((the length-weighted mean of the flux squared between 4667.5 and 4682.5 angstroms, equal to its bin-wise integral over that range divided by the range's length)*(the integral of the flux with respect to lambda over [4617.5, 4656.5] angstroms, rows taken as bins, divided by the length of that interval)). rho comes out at 2.7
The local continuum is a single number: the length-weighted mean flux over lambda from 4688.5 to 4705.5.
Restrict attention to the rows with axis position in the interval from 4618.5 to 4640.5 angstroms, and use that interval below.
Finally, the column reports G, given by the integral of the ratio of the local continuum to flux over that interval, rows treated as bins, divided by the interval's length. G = 0.93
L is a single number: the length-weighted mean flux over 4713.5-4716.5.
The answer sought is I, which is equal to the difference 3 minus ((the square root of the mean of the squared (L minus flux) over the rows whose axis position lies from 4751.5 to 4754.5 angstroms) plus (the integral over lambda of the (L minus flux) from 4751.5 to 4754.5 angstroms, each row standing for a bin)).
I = 3.37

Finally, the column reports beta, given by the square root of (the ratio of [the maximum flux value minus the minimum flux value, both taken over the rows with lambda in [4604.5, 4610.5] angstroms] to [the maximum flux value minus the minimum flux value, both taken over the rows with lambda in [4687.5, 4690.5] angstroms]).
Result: 0.9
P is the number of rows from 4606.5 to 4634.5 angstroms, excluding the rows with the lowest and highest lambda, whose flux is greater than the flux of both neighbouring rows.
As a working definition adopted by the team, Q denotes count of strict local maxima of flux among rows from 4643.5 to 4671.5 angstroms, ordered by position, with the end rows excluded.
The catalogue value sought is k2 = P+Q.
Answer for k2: 17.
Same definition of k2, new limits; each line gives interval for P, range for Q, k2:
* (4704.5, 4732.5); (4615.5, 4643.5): 16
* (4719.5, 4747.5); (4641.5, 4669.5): 16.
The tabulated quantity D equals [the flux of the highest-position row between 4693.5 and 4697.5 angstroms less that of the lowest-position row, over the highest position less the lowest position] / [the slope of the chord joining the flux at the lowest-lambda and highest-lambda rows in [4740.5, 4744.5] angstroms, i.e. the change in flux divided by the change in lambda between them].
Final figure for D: 0.1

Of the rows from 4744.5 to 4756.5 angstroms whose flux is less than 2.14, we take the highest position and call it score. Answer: 4753 angstroms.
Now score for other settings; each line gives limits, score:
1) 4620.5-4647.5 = 4647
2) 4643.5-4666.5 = 4666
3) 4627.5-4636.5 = 4634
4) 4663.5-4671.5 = 4671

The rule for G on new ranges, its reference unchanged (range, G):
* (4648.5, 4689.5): 0.97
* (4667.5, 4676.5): 1.09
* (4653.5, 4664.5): 0.85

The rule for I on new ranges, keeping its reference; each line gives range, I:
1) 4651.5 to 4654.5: 2.92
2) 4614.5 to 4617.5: 3.58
